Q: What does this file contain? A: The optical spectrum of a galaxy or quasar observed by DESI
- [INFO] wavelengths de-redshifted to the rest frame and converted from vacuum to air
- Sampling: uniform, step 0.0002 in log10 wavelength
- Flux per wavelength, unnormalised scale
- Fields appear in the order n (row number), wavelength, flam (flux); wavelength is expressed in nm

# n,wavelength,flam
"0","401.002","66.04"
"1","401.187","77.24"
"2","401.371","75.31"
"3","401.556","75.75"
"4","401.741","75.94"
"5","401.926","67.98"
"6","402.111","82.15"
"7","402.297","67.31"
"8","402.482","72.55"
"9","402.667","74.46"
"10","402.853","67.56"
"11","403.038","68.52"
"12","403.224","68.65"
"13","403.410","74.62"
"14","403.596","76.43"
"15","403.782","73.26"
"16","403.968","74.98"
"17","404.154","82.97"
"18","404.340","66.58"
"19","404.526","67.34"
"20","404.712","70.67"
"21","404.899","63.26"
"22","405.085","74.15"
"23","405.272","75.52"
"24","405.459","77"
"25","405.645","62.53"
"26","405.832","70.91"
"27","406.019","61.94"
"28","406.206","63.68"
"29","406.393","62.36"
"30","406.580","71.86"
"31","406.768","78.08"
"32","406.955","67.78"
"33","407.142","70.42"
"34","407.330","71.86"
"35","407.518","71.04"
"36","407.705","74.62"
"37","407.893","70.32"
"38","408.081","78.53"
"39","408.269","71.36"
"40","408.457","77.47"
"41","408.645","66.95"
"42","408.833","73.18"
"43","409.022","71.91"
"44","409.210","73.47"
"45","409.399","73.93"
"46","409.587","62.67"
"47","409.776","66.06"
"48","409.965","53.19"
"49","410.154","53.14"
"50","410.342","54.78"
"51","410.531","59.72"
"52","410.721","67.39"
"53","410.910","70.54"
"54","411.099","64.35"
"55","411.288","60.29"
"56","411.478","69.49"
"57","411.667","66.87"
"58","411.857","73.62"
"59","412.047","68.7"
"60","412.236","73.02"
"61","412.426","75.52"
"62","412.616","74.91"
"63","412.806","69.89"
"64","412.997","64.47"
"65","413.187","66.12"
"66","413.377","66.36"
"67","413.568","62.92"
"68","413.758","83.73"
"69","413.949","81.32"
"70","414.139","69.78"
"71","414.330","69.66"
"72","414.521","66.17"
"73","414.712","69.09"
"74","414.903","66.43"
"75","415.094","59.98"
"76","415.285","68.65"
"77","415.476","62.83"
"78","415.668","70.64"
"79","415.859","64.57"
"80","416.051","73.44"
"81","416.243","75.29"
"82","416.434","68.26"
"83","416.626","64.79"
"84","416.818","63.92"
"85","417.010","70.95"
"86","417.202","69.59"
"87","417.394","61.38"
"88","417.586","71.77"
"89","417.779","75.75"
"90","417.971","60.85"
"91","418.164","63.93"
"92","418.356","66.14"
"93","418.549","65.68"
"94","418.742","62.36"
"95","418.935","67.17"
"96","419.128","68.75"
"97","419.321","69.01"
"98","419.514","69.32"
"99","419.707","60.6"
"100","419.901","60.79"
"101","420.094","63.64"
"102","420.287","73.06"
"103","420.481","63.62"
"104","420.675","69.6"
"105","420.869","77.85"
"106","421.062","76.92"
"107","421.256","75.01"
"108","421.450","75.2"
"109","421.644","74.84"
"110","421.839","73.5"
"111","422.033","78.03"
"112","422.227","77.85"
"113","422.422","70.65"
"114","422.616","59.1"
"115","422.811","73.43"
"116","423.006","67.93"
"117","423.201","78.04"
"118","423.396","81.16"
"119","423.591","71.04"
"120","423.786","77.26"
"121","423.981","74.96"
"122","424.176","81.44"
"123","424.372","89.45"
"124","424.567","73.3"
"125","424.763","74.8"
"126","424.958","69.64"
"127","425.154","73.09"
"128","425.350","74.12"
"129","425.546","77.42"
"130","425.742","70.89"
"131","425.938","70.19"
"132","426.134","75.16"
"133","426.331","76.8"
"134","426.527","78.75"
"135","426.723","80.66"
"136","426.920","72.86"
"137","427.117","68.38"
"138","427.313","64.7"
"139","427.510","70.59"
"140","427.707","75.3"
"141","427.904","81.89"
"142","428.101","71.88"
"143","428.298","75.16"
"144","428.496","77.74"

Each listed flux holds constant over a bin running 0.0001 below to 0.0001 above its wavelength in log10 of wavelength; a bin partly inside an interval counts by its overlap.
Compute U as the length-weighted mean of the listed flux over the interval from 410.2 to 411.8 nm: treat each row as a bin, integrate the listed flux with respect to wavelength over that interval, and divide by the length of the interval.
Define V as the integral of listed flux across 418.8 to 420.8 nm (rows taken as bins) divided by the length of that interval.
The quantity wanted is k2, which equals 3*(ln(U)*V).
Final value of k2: 831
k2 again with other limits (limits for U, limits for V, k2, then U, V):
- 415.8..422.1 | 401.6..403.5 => 915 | 68.9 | 72.0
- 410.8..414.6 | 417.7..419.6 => 851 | 69.9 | 66.8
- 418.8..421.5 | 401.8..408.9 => 907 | 69.1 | 71.4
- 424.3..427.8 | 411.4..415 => 910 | 74.1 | 70.4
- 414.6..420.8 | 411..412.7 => 878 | 67.0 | 69.6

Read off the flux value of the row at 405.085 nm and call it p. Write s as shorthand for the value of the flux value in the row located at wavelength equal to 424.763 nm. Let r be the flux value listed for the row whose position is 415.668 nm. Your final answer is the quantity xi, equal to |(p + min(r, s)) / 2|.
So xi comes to 72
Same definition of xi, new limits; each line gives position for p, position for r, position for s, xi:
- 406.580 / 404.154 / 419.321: 70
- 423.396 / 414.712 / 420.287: 75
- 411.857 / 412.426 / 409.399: 74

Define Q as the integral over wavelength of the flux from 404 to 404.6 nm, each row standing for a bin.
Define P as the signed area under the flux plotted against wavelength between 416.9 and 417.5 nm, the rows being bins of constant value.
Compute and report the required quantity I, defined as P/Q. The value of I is 0.93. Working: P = 40.4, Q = 43.7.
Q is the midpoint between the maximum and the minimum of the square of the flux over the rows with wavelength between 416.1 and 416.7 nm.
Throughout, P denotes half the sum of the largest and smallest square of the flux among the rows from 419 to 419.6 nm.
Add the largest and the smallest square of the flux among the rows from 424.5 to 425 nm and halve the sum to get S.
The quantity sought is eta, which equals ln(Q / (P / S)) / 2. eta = 4.30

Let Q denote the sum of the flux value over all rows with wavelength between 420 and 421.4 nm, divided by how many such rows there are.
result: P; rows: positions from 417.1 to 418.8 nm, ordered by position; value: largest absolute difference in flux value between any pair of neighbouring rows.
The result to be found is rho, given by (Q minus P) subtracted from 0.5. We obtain -56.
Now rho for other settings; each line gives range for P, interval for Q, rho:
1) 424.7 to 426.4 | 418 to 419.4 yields -59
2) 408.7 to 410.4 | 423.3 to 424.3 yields -64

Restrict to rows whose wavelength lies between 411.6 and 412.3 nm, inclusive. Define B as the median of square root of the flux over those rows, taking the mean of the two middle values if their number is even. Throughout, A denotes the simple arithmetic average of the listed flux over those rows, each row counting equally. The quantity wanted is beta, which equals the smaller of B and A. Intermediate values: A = 71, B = 8.4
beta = 8.4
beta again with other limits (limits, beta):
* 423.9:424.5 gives 9.0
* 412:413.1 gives 8.5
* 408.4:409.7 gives 8.6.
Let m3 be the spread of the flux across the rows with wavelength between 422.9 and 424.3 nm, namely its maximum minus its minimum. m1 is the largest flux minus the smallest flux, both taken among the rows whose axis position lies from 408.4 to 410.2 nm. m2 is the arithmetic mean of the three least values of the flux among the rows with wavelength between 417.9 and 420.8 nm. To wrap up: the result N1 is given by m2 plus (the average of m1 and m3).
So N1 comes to 80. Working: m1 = 24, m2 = 61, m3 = 14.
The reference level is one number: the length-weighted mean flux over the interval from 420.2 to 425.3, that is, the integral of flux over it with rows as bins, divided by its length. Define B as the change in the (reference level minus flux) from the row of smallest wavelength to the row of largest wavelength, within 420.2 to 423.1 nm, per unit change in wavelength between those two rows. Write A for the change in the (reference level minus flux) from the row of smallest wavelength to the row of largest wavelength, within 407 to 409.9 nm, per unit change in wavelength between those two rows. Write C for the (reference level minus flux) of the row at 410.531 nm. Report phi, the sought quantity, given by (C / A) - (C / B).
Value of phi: 1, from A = 2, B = 1.9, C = 15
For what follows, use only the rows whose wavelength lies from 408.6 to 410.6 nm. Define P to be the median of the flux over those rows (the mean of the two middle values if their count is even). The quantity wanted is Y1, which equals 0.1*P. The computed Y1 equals 6.61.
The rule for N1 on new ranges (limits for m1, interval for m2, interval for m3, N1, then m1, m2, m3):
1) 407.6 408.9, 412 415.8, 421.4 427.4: 83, 12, 62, 30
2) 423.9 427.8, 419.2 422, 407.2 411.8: 87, 25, 62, 25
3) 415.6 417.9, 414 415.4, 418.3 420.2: 76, 14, 64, 9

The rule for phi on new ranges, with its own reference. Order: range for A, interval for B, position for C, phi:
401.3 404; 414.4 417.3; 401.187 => -26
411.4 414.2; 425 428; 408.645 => -65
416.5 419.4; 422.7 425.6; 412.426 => 0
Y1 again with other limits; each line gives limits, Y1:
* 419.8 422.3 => 7.48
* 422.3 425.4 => 7.38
